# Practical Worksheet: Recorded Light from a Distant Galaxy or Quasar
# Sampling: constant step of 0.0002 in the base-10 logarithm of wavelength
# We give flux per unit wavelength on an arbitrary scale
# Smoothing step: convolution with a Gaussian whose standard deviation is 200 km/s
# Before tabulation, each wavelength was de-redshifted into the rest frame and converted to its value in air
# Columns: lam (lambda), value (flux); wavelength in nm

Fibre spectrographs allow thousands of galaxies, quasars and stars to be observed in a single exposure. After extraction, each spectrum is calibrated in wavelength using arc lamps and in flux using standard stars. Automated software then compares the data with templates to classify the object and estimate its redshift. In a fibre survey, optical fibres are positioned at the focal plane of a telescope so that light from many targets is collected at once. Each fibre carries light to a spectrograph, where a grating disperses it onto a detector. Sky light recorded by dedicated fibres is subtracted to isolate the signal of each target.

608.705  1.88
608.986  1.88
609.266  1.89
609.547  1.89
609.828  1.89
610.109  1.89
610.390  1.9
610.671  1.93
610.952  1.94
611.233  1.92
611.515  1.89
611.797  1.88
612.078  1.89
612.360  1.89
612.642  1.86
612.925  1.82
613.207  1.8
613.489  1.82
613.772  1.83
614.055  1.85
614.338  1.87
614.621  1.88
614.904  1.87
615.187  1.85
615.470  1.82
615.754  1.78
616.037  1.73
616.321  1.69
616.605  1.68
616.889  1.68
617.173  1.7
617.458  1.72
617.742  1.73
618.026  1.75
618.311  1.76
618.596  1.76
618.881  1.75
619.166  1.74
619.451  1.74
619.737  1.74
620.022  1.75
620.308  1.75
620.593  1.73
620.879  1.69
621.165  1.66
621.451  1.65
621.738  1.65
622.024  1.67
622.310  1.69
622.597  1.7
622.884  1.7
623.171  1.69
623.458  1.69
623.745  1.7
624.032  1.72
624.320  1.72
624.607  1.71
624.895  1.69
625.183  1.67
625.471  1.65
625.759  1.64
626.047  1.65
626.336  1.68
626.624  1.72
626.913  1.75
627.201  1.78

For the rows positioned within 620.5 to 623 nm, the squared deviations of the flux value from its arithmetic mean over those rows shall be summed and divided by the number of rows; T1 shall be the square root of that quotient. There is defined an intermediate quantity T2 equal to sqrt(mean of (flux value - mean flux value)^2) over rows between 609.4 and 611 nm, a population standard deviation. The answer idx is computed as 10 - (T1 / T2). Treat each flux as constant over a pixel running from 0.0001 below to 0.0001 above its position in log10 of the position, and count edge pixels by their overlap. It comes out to 8.8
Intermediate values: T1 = 0.025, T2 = 0.0205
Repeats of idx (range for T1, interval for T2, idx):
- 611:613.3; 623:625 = 7.1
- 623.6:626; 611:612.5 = 7.9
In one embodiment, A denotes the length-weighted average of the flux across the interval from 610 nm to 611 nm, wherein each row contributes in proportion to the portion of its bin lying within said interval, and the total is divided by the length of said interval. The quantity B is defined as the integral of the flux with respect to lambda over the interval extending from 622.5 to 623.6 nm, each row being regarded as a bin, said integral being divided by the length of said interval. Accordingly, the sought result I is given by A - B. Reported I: 0.22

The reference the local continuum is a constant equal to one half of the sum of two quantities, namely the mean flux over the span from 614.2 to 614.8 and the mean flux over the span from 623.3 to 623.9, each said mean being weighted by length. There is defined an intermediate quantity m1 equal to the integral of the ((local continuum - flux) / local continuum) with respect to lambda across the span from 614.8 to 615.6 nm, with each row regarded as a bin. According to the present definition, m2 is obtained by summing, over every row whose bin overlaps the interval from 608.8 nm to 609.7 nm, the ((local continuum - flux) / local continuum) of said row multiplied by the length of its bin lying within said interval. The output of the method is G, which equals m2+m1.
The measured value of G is -0.077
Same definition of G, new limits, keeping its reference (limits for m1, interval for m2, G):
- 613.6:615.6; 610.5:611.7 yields -0.163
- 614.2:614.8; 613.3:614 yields -0.046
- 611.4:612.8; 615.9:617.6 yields 0.007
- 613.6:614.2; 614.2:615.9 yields -0.074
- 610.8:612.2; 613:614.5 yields -0.133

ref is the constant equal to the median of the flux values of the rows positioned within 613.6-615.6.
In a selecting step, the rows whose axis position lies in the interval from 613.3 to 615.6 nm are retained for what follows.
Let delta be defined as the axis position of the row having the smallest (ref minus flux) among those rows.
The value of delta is 614.621 nm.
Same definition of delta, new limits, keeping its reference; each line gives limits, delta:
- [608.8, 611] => 610.952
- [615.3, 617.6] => 615.470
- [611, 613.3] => 611.233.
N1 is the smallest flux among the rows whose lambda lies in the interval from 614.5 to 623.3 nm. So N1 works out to 1.65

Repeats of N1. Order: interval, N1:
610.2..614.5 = 1.8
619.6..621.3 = 1.66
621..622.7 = 1.65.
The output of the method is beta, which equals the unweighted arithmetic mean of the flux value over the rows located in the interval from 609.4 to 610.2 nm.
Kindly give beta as 1.89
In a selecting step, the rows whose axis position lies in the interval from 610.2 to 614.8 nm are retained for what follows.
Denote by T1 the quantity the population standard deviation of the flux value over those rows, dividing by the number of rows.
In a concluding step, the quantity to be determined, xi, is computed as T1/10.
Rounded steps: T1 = 0.040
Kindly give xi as 0.0040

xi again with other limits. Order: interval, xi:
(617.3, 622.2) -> 0.0038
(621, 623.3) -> 0.0020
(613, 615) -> 0.0028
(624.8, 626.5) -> 0.0018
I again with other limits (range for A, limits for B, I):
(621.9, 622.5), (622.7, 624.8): -0.02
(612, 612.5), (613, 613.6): 0.08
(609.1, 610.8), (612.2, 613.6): 0.06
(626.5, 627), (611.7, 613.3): -0.13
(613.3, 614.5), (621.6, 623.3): 0.16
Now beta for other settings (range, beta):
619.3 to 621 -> 1.73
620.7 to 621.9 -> 1.66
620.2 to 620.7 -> 1.74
